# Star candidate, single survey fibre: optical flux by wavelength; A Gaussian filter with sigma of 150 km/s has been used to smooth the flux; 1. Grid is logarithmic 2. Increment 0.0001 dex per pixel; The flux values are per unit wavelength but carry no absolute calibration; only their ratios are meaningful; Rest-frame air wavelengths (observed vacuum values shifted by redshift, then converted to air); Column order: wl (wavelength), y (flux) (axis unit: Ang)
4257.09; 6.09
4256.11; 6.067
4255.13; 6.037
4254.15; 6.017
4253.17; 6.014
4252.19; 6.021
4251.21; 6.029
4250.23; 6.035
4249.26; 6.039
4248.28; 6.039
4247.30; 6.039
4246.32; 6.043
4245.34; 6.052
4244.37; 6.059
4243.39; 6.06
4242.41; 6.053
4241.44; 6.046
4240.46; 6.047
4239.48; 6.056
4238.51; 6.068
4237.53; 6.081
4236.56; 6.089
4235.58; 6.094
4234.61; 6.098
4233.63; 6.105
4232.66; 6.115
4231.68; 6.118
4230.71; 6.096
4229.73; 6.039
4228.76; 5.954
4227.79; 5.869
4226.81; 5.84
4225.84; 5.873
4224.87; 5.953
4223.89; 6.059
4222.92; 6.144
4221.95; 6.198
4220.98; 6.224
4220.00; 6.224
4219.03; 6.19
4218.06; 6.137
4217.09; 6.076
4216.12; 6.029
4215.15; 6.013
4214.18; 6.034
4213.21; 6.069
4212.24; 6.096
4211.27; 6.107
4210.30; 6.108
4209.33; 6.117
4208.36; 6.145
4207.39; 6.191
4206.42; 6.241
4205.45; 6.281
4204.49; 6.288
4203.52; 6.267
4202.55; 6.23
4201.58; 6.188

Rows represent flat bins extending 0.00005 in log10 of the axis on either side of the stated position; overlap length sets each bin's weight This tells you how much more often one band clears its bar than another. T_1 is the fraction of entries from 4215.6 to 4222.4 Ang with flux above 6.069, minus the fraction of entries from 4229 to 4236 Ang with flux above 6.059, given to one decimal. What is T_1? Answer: 0.0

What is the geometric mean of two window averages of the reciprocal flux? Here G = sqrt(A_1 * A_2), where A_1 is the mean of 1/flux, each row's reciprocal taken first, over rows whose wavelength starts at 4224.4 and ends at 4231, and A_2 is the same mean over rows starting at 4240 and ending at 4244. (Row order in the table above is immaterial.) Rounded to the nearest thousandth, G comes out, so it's 0.167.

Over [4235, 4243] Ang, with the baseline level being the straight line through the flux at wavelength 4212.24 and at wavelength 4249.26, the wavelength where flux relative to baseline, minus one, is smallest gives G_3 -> 4240.46 Ang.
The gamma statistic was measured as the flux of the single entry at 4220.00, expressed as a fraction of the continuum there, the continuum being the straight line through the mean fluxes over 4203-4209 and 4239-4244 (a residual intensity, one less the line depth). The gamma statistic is 1.01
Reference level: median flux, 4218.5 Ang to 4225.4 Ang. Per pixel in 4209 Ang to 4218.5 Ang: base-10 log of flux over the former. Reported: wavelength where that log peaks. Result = 4218.06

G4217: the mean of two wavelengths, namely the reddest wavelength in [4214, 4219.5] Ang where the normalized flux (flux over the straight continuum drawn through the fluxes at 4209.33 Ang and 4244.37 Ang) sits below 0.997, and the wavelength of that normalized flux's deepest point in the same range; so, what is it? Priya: 4216.1 Ang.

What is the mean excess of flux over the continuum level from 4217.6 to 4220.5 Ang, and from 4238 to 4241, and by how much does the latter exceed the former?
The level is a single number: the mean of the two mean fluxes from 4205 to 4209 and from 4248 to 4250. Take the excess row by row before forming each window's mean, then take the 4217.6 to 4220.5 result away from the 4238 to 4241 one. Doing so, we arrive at -0.13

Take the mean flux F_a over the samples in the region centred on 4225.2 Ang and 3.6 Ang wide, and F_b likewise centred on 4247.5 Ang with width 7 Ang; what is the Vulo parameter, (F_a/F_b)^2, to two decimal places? 0.96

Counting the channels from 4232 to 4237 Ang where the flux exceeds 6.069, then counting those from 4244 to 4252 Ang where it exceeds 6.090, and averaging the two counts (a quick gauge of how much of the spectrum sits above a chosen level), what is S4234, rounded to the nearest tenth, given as 2.5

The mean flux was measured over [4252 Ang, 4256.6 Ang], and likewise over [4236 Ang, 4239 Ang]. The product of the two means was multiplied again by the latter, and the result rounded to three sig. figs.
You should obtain 223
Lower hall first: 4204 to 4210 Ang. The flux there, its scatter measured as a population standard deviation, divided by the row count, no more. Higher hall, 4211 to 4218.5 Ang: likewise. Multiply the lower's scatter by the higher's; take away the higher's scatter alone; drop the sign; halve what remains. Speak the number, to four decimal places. 0.0187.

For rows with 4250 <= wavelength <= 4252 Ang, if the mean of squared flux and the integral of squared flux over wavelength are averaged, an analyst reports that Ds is 54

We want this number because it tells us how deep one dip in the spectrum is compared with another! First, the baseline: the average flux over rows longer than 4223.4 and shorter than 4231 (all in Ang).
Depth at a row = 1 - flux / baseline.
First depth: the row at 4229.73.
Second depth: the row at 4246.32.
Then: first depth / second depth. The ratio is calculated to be 1.0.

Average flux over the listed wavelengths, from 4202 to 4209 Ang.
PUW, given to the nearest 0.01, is 6.23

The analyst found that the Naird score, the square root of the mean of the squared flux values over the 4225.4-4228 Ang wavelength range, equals 5.861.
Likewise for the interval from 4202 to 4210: 6.220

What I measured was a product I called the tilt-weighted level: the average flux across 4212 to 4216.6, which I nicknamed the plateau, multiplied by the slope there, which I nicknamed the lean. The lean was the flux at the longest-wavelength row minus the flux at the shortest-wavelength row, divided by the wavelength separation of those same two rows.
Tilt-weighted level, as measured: -0.10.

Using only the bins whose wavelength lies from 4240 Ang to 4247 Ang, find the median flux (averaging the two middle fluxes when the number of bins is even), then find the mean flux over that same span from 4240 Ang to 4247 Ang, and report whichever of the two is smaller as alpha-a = 6.05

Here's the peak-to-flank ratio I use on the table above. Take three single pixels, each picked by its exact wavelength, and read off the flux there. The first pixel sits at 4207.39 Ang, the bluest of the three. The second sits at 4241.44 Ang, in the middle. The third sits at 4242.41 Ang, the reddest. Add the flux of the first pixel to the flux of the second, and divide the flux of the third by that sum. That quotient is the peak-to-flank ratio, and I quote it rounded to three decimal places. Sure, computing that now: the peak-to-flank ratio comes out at 0.495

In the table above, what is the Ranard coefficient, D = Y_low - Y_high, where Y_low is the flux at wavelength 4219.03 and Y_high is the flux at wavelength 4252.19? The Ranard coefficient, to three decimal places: 0.169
